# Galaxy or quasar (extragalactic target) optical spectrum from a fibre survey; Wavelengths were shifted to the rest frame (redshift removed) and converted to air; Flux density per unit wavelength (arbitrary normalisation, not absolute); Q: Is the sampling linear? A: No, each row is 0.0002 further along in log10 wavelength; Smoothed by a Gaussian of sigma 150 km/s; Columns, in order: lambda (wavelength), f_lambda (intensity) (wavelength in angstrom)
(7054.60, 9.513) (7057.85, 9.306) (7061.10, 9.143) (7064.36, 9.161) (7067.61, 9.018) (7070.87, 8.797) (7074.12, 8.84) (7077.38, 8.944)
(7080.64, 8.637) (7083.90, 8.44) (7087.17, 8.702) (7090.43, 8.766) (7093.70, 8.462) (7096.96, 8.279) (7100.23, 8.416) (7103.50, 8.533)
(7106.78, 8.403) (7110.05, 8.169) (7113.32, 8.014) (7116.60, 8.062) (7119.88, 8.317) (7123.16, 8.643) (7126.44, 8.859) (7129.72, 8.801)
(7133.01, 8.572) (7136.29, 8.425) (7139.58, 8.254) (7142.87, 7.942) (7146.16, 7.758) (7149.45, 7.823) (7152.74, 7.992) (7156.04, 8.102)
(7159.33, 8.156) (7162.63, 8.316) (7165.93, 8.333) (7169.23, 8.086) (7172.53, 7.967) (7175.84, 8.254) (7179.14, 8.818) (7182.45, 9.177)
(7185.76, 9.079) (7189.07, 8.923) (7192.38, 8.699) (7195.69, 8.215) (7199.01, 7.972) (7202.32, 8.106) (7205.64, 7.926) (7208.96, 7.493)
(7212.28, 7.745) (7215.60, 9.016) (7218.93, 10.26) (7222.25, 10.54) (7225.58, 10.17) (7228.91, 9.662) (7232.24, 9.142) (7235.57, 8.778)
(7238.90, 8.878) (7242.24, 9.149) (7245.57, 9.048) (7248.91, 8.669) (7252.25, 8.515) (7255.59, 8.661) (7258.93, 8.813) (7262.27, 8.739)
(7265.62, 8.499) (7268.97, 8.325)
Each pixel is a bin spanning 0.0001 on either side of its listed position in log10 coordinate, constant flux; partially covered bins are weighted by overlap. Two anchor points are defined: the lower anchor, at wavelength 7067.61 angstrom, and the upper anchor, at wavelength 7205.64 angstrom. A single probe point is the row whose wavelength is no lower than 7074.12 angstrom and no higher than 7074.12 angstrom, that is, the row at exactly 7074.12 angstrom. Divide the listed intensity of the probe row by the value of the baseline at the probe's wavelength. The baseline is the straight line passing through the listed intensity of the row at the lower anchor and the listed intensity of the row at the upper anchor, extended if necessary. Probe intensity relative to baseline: 0.99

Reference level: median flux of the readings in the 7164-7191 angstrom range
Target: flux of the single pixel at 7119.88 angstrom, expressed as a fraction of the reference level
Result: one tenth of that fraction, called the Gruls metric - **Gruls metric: 0.097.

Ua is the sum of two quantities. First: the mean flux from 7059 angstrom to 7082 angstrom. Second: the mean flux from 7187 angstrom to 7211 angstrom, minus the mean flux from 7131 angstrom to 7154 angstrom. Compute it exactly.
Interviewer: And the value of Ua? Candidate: 9.02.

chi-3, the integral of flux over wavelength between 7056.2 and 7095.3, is 346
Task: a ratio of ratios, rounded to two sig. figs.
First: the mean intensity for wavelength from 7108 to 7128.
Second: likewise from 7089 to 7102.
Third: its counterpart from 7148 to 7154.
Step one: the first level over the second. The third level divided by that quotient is 8.0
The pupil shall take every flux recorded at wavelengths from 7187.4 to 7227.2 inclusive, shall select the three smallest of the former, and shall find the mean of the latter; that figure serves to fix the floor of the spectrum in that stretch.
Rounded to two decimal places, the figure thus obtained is 7.72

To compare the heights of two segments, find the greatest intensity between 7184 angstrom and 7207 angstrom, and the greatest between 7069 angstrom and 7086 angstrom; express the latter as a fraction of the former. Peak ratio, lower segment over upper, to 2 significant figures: 0.99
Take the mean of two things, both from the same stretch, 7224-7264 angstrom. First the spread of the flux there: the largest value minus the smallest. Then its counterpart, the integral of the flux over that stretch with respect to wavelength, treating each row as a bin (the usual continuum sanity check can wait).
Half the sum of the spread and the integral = 181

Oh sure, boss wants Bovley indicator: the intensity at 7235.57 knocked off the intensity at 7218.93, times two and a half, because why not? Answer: 4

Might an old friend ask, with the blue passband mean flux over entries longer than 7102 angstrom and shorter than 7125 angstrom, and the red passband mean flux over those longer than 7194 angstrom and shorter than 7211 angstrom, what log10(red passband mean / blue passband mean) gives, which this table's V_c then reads -0.02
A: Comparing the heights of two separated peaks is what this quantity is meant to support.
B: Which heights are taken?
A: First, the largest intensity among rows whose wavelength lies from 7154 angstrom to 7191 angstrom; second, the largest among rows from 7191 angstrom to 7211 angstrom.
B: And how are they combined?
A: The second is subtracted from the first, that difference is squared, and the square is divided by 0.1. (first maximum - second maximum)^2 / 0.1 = 2.3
